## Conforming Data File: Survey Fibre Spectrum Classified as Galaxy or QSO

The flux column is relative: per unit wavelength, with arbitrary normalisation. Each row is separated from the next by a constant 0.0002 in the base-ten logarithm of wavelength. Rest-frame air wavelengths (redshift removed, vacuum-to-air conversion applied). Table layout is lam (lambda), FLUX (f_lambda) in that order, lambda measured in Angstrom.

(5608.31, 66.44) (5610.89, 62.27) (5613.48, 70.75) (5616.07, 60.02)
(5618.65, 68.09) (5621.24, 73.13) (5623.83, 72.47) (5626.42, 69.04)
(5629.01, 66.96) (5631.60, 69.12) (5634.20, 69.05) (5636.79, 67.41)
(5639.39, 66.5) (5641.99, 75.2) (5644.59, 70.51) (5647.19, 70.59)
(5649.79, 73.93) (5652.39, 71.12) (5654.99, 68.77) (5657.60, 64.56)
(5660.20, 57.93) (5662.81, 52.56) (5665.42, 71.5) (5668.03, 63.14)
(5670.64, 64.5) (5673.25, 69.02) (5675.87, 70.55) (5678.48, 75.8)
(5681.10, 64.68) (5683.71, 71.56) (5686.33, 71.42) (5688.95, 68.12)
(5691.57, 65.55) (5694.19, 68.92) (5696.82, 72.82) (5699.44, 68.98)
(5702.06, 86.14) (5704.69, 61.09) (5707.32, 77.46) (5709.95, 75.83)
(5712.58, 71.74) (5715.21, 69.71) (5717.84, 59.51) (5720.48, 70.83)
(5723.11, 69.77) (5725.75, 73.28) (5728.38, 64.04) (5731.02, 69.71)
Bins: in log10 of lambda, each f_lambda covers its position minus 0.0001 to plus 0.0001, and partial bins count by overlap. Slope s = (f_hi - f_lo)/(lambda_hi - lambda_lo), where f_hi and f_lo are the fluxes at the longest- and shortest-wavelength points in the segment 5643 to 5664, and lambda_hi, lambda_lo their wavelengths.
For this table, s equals -1.0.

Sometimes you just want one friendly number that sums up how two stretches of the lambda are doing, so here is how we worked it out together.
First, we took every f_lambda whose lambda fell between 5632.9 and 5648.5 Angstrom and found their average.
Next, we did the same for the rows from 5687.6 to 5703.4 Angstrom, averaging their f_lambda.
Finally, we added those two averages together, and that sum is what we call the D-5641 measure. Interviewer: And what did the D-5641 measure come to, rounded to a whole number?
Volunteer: 142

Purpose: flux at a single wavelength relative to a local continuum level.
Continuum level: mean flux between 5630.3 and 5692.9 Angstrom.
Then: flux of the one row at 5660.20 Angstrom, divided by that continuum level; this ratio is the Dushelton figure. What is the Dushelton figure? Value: 0.85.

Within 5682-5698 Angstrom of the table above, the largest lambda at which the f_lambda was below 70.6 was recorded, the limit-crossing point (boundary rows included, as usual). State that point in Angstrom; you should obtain 5694.19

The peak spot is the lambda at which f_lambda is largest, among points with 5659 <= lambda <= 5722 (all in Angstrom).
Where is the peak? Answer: 5702.06 Angstrom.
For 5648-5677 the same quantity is 5649.79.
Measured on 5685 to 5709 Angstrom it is 5702.06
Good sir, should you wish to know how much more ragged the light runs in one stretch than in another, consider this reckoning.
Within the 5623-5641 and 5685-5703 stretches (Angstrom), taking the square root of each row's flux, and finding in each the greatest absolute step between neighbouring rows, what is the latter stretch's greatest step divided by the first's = 4.8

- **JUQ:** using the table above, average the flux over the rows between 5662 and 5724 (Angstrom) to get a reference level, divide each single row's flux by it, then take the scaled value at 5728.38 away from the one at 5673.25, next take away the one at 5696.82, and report -0.98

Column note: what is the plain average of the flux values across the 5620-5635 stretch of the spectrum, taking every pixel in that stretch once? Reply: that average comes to 70.0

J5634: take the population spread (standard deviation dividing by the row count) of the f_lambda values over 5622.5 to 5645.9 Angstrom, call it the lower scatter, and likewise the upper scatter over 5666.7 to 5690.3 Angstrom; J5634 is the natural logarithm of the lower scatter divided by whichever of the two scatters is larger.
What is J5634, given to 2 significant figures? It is -0.38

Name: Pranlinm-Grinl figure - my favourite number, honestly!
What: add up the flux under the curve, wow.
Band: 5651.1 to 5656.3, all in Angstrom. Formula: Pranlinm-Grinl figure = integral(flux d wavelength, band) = 364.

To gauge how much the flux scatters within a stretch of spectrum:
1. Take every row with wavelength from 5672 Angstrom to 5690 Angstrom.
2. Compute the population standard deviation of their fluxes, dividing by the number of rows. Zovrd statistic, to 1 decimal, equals 3.2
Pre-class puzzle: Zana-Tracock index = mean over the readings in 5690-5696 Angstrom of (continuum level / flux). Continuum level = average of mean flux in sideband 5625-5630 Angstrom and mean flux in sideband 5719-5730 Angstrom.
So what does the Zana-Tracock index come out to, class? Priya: 1.02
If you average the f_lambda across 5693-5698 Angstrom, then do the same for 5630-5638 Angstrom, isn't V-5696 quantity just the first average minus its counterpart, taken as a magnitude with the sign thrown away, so 2.3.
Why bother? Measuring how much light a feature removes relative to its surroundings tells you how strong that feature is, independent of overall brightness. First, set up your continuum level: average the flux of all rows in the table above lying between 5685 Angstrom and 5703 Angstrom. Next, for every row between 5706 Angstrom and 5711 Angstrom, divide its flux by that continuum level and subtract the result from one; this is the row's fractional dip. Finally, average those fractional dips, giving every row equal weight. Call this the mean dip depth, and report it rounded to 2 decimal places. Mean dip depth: -0.07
